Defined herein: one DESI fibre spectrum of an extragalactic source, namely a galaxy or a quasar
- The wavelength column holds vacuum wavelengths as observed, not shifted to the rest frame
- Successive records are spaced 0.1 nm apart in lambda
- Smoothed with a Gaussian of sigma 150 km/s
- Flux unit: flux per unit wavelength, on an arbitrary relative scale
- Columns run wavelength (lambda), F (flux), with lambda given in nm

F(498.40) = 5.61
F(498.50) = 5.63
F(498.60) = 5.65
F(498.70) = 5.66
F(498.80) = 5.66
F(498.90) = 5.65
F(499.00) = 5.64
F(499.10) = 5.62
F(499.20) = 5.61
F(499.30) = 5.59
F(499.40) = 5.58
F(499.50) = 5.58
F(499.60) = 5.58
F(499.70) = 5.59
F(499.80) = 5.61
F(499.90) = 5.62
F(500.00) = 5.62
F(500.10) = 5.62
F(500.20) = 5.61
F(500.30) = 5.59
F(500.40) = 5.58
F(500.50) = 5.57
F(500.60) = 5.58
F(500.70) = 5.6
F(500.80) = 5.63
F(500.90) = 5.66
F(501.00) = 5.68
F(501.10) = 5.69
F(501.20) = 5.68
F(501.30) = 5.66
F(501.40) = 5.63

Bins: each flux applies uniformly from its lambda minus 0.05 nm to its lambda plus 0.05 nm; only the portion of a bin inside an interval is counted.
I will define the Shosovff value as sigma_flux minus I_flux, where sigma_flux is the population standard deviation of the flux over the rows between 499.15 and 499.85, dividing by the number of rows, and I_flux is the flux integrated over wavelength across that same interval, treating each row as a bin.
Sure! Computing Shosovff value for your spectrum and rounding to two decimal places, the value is -3.90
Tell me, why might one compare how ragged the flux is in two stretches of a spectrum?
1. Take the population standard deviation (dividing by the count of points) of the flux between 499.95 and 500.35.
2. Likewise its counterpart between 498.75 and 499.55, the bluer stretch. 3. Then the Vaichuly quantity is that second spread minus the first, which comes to 0.017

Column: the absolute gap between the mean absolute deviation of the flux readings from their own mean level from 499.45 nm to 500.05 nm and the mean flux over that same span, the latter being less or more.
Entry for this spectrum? 5.58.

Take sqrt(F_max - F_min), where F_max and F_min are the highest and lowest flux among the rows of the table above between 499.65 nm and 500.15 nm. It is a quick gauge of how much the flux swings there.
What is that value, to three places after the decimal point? 0.173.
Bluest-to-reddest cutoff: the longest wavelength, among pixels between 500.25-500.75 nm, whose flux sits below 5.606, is 500.70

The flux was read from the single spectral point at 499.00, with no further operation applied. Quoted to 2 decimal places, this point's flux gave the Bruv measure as 5.64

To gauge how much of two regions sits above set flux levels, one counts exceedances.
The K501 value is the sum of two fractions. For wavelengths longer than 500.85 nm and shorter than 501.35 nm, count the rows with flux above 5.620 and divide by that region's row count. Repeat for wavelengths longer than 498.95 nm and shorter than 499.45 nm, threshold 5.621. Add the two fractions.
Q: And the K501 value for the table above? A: 1.20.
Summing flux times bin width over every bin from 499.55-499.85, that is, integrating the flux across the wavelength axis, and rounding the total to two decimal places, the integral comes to 1.68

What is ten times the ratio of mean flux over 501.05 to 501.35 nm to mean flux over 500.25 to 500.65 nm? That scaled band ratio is 10.17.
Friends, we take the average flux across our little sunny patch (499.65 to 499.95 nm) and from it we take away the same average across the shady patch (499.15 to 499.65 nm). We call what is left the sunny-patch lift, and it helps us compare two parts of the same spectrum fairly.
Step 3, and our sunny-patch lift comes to 0.02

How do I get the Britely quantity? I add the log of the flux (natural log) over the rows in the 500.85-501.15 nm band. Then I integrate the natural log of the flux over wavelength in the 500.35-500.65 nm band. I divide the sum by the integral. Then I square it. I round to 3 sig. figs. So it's 102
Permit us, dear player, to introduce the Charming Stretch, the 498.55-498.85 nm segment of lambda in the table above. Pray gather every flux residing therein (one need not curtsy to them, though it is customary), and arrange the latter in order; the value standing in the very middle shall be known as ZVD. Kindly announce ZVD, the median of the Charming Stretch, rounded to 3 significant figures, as 5.66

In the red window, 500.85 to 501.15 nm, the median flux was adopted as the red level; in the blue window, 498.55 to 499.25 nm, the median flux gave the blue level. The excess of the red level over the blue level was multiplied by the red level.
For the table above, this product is 0.2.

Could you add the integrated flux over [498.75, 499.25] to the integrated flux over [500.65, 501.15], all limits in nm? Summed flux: 5.64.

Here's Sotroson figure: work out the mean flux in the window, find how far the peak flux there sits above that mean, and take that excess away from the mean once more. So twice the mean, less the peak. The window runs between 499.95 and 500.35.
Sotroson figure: 5.60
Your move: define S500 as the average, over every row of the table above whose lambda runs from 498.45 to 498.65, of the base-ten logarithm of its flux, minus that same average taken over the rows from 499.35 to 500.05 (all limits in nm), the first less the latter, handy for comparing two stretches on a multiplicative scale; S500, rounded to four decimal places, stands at 0.0033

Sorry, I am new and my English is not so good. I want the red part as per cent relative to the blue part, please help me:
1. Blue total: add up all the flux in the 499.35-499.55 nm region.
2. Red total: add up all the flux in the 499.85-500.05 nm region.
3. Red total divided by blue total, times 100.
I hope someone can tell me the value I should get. 101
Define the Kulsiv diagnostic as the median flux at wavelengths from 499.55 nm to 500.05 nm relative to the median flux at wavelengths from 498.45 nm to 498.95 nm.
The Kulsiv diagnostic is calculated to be 0.993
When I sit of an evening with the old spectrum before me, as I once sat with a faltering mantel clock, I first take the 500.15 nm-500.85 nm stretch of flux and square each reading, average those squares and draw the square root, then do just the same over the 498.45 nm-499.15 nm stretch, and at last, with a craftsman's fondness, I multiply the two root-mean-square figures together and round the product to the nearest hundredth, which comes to 31.58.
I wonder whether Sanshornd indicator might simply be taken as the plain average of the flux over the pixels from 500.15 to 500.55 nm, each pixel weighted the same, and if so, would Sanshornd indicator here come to 5.59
